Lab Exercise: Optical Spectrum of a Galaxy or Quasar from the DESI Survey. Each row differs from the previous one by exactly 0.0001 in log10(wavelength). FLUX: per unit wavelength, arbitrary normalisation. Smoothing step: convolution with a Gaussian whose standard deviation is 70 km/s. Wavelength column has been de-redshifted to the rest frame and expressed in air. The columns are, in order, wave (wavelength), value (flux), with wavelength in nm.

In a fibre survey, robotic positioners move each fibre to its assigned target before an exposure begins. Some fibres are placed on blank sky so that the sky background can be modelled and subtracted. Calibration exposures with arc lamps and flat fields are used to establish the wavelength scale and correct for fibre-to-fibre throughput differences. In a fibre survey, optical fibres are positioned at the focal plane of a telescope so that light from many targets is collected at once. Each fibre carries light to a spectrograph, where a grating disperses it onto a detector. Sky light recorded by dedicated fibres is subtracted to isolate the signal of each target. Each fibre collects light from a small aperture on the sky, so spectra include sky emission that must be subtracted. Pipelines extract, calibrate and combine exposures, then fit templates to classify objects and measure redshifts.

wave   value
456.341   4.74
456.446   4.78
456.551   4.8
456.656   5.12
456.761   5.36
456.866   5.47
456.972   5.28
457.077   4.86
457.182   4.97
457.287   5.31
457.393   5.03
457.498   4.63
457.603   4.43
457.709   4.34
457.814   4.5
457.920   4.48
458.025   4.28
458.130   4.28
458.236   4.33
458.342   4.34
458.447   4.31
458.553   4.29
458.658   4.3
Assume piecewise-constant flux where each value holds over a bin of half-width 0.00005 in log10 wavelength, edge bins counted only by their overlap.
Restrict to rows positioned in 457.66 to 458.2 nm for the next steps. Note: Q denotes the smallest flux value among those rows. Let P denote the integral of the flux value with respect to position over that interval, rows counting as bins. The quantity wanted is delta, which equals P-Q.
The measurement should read -1.9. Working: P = 2.4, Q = 4.28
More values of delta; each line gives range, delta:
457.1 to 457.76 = -1.2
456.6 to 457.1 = -2.2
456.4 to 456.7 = -3.3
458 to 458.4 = -2.6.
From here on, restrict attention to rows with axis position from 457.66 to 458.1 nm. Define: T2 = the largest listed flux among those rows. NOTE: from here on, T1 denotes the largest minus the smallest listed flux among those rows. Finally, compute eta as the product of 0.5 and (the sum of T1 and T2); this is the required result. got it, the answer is 2.36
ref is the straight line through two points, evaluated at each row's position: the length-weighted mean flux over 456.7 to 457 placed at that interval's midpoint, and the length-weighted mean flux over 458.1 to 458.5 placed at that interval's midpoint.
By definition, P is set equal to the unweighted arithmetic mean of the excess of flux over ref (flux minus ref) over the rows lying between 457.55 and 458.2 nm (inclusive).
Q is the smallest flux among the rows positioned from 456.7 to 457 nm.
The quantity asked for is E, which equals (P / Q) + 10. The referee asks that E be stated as 9.95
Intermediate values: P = -0.24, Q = 5.28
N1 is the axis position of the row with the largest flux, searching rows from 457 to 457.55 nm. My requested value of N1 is 457.287 nm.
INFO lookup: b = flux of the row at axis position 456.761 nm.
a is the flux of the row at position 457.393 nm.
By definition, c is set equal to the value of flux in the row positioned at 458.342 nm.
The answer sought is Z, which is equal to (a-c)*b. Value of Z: 3.7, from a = 5.03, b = 5.36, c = 4.34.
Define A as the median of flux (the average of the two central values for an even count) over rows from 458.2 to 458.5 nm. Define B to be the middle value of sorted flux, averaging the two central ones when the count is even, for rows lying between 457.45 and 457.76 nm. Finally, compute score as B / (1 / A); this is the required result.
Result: 19.2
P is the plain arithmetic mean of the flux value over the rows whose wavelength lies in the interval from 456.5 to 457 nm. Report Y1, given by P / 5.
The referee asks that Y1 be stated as 1.04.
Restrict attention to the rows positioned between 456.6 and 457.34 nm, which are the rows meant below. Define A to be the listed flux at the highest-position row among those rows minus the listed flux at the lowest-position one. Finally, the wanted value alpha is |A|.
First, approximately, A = 0.19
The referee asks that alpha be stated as 0.19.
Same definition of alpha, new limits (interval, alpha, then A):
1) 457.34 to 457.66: 0.60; -0.60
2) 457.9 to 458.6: 0.19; -0.19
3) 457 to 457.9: 0.36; -0.36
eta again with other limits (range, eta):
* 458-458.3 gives 2.19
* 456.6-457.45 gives 3.04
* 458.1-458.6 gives 2.20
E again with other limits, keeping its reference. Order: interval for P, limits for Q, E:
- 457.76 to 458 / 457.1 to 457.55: 9.97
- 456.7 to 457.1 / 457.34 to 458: 9.98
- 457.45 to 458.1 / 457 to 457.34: 9.95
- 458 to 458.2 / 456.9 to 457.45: 9.96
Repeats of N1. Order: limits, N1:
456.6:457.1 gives 456.866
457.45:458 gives 457.498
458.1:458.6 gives 458.342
